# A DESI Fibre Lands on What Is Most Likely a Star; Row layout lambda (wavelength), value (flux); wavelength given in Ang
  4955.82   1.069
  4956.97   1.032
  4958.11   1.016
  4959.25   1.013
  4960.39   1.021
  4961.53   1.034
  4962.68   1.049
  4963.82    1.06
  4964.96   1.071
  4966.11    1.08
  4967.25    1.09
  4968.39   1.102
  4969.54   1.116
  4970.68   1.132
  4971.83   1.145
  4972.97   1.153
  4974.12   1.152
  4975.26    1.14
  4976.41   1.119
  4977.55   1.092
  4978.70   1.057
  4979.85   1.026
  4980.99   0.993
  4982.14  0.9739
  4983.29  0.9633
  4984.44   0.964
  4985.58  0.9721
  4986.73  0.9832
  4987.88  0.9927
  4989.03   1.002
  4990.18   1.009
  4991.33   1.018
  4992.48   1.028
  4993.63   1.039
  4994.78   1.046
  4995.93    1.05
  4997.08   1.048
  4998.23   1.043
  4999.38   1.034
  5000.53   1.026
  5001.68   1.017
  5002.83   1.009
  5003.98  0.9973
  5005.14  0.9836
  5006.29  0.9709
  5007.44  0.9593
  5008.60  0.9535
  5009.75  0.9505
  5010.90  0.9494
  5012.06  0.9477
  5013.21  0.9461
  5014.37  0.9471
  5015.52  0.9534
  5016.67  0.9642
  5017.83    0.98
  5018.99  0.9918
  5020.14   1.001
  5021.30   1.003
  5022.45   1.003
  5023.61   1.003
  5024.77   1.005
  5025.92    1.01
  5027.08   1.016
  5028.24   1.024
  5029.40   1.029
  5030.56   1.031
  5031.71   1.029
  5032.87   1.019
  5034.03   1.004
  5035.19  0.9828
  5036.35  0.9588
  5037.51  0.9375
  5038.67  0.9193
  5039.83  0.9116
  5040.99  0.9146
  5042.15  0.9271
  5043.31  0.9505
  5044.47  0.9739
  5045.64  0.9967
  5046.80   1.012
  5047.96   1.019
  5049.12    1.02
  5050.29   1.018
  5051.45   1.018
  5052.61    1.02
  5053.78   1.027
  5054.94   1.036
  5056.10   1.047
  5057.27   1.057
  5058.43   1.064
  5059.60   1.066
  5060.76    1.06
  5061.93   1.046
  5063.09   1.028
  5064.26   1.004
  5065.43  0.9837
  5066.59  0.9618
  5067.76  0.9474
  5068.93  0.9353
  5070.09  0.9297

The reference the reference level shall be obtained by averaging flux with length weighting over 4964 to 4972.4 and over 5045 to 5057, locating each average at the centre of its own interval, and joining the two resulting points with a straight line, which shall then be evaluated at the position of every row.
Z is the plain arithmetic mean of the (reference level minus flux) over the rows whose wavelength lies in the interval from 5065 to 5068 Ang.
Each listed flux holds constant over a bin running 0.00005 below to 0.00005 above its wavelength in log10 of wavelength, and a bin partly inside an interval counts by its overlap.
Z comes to 0.04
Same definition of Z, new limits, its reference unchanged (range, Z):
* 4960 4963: 0.07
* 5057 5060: -0.05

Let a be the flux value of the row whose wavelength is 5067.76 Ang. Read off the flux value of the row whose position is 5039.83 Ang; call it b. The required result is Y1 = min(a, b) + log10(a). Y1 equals 0.888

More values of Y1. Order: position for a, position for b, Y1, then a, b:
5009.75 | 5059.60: 0.928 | 0.9505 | 1.066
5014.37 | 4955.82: 0.923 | 0.9471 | 1.069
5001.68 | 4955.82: 1.024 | 1.017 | 1.069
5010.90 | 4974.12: 0.927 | 0.9494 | 1.152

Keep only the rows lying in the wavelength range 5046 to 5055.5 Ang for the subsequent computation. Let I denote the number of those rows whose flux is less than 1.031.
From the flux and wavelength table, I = 7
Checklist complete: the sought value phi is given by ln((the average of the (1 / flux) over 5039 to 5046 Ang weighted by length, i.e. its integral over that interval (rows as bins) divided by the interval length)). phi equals 0.059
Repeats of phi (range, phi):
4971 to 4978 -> -0.125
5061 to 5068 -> 0.000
